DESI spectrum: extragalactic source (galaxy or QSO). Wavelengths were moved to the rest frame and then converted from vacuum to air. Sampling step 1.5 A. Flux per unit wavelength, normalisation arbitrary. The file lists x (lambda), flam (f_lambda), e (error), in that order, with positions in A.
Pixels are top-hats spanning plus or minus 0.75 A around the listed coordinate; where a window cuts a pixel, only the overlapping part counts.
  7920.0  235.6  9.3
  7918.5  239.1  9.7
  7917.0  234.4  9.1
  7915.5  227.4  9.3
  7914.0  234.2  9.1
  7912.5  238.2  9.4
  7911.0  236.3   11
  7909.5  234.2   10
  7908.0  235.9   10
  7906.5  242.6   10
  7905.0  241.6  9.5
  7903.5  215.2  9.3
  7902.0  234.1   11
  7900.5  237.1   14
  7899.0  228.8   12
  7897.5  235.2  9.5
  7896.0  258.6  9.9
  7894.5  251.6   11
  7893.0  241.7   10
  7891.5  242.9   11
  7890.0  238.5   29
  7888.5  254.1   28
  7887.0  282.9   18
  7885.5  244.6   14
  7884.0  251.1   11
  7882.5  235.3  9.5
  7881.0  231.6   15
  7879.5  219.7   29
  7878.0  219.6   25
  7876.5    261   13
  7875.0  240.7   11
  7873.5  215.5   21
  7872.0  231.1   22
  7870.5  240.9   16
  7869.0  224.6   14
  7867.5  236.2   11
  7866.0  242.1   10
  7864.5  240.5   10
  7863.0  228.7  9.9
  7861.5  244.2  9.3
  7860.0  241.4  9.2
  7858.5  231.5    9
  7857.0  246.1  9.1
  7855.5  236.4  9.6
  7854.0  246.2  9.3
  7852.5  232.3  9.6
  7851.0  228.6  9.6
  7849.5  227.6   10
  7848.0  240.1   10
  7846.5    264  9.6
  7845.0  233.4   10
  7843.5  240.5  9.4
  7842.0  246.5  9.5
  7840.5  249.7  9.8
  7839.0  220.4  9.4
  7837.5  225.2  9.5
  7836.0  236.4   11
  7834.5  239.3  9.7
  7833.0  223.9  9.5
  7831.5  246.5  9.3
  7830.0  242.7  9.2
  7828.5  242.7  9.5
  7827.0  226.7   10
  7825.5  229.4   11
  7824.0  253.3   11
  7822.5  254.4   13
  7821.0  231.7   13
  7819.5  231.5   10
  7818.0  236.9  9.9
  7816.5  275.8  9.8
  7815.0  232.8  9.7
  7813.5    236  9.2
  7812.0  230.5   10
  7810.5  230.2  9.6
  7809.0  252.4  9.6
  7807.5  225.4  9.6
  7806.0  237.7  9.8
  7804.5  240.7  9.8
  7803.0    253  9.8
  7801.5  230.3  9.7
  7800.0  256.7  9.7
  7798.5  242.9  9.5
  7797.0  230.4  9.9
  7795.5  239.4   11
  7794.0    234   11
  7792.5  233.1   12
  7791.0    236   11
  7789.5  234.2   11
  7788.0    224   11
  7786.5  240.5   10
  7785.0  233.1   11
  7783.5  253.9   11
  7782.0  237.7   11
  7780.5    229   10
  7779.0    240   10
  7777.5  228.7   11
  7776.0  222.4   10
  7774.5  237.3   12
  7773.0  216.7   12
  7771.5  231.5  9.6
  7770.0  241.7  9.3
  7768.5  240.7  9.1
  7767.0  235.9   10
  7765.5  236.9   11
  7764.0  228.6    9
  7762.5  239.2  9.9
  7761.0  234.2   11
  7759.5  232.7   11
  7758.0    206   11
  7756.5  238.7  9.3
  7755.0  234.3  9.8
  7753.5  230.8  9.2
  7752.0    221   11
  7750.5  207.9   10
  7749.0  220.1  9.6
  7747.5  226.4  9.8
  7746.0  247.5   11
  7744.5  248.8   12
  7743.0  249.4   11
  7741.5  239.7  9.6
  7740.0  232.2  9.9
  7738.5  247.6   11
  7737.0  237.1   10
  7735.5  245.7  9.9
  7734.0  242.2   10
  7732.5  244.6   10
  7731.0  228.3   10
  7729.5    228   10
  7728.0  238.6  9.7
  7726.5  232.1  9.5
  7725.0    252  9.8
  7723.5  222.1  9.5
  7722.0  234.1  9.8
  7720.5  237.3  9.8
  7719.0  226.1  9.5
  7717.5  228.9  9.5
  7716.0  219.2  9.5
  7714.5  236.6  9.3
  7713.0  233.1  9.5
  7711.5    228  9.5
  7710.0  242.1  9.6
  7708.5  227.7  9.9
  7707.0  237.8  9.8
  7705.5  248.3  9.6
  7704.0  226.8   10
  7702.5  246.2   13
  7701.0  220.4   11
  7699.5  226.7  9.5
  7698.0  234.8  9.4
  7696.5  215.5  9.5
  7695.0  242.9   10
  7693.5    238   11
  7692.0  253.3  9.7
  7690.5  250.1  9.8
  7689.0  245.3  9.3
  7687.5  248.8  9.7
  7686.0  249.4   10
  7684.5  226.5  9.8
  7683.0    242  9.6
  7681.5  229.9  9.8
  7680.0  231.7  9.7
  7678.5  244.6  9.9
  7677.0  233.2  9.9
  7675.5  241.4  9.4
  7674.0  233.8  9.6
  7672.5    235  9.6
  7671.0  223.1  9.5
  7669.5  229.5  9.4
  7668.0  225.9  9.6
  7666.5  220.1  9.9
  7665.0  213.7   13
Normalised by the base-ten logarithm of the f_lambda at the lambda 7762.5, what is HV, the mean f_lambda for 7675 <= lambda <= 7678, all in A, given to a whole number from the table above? 100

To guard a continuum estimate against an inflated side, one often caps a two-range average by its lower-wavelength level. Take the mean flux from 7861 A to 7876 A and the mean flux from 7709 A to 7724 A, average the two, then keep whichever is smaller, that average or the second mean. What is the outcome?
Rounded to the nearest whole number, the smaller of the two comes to 231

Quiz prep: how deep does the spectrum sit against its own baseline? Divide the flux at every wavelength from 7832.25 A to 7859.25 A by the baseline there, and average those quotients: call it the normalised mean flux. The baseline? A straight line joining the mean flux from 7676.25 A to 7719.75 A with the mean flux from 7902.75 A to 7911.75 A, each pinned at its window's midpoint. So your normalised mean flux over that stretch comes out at 1.010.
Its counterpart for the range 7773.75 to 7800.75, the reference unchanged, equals 1.005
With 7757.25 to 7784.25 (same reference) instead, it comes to 0.991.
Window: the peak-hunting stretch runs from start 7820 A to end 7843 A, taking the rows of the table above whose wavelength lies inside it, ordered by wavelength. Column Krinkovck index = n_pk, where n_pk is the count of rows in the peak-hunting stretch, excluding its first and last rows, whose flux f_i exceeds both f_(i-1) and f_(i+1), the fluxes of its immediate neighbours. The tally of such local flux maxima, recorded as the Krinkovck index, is 4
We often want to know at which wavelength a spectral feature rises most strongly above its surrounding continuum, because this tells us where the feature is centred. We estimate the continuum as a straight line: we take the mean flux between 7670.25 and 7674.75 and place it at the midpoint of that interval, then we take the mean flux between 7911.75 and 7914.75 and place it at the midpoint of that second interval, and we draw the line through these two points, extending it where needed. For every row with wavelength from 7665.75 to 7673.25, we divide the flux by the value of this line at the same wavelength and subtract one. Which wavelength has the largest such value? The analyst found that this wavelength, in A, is 7672.5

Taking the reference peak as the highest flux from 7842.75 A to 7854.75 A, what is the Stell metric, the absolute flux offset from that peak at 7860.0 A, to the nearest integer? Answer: 23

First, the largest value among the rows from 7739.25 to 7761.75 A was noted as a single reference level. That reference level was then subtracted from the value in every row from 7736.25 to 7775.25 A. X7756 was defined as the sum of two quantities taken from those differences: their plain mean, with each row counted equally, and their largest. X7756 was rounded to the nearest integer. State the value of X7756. -16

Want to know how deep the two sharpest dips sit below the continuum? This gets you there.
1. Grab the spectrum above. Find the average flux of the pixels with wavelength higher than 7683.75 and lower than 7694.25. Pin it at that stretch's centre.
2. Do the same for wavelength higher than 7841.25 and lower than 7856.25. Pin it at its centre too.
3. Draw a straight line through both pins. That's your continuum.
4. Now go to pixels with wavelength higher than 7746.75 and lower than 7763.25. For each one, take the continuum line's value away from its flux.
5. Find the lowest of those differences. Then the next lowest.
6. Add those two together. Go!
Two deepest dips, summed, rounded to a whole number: -71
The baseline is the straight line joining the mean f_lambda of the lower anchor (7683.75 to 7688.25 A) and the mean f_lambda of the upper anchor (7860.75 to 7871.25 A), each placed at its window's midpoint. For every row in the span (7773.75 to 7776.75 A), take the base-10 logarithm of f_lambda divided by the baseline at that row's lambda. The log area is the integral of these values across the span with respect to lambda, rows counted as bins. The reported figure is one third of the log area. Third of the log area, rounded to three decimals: -0.017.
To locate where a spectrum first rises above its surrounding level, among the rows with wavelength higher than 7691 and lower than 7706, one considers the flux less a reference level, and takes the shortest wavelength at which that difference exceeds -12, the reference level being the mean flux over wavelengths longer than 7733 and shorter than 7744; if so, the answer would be 7692.0 A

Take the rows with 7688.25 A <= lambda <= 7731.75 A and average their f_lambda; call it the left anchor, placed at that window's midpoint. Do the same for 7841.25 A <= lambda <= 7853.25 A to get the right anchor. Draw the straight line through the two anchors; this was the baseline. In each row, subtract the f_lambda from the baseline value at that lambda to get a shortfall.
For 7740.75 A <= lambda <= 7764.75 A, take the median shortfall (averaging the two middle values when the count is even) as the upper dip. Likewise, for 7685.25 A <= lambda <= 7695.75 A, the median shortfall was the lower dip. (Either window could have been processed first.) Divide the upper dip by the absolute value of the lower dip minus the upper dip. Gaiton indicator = 0.15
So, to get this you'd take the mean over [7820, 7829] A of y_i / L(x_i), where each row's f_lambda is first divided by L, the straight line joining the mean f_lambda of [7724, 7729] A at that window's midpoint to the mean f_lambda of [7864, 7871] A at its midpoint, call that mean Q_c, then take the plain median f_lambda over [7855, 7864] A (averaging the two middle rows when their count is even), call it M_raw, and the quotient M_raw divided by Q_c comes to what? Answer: 237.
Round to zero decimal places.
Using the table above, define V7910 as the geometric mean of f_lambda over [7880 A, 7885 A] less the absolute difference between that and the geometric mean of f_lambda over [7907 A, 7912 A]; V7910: 235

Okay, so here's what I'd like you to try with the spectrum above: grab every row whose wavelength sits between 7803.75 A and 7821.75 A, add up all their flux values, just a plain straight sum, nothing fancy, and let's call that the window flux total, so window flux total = 2862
